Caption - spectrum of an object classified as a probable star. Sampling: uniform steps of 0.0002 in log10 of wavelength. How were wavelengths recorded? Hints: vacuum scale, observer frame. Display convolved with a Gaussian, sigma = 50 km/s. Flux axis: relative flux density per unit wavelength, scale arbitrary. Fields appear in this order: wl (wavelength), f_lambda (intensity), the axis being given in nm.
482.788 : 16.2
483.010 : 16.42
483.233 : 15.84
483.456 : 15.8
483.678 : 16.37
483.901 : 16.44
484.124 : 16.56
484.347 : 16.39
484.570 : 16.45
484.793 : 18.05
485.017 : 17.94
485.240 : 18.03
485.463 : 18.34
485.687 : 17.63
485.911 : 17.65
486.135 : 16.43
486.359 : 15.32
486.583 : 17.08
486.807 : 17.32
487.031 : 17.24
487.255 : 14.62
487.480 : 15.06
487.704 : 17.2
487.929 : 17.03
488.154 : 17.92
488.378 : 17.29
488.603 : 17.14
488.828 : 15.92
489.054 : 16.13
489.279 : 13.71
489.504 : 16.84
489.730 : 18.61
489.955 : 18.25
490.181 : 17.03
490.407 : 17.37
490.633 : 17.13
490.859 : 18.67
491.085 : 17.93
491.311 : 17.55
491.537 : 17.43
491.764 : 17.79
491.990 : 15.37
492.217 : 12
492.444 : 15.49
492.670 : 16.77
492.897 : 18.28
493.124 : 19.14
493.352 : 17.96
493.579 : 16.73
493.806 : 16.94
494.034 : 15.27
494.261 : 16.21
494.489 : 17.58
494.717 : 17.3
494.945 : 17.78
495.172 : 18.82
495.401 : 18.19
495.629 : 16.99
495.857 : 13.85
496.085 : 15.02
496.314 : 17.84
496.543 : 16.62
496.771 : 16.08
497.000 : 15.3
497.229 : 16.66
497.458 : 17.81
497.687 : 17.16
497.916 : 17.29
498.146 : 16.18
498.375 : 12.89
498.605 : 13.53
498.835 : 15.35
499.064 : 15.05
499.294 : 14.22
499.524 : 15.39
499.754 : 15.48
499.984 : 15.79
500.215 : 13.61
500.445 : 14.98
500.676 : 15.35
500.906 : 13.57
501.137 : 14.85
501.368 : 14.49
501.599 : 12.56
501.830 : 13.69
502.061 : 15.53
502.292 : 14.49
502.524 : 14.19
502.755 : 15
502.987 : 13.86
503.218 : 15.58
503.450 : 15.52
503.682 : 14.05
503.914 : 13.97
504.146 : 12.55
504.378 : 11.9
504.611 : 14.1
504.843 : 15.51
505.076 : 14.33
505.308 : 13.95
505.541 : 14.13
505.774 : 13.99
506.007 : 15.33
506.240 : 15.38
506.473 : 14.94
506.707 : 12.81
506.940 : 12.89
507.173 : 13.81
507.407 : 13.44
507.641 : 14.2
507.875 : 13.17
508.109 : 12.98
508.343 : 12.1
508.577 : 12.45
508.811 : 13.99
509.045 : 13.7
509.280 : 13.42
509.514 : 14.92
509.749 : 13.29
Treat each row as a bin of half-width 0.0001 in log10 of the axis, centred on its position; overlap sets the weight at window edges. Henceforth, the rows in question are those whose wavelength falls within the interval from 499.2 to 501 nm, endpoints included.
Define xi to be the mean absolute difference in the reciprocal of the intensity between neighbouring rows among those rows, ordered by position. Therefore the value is 0.0049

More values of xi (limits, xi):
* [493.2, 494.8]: 0.0035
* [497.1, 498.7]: 0.0050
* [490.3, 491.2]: 0.0026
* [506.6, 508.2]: 0.0030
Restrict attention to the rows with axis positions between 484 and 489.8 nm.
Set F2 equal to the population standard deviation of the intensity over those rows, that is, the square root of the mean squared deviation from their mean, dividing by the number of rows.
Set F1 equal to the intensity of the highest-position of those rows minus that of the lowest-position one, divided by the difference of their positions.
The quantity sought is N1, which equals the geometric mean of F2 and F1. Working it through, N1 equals 0.65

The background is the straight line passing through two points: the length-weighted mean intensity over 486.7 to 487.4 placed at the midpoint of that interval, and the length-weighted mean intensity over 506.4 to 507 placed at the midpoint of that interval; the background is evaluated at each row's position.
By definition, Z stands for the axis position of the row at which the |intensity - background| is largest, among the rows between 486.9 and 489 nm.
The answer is 488.154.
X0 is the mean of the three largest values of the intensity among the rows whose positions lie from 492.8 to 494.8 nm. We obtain 18.5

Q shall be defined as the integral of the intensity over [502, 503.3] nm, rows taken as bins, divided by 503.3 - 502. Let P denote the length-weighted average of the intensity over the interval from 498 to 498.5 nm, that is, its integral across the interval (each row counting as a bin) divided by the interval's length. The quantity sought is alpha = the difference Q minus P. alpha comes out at 0.1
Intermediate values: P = 14.7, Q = 14.7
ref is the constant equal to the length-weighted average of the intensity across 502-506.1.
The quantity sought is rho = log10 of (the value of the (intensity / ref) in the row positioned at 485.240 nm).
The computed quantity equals 0.100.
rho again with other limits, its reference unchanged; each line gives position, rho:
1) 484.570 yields 0.061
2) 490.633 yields 0.078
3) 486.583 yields 0.077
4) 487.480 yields 0.022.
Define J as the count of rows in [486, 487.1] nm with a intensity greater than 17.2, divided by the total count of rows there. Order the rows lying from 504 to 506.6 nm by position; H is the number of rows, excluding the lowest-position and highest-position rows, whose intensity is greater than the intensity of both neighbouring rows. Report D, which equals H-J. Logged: 2.60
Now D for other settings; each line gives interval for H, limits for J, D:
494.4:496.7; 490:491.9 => 1.25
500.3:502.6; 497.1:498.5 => 2.67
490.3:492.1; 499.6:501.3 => 2.00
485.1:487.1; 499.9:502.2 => 3.00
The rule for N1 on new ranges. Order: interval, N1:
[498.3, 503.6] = 0.69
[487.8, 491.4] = 0.42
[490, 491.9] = 0.48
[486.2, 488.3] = 1.27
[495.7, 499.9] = 0.77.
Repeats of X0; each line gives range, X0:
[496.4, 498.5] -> 17.4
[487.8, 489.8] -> 17.9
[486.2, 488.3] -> 17.5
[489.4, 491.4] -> 18.5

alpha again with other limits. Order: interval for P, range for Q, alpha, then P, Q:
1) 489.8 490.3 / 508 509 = -4.8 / 17.7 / 12.9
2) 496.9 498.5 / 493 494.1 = 1.1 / 16.2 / 17.3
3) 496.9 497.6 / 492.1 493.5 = 0.0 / 16.6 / 16.6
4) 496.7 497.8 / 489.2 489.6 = -1.3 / 16.6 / 15.4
